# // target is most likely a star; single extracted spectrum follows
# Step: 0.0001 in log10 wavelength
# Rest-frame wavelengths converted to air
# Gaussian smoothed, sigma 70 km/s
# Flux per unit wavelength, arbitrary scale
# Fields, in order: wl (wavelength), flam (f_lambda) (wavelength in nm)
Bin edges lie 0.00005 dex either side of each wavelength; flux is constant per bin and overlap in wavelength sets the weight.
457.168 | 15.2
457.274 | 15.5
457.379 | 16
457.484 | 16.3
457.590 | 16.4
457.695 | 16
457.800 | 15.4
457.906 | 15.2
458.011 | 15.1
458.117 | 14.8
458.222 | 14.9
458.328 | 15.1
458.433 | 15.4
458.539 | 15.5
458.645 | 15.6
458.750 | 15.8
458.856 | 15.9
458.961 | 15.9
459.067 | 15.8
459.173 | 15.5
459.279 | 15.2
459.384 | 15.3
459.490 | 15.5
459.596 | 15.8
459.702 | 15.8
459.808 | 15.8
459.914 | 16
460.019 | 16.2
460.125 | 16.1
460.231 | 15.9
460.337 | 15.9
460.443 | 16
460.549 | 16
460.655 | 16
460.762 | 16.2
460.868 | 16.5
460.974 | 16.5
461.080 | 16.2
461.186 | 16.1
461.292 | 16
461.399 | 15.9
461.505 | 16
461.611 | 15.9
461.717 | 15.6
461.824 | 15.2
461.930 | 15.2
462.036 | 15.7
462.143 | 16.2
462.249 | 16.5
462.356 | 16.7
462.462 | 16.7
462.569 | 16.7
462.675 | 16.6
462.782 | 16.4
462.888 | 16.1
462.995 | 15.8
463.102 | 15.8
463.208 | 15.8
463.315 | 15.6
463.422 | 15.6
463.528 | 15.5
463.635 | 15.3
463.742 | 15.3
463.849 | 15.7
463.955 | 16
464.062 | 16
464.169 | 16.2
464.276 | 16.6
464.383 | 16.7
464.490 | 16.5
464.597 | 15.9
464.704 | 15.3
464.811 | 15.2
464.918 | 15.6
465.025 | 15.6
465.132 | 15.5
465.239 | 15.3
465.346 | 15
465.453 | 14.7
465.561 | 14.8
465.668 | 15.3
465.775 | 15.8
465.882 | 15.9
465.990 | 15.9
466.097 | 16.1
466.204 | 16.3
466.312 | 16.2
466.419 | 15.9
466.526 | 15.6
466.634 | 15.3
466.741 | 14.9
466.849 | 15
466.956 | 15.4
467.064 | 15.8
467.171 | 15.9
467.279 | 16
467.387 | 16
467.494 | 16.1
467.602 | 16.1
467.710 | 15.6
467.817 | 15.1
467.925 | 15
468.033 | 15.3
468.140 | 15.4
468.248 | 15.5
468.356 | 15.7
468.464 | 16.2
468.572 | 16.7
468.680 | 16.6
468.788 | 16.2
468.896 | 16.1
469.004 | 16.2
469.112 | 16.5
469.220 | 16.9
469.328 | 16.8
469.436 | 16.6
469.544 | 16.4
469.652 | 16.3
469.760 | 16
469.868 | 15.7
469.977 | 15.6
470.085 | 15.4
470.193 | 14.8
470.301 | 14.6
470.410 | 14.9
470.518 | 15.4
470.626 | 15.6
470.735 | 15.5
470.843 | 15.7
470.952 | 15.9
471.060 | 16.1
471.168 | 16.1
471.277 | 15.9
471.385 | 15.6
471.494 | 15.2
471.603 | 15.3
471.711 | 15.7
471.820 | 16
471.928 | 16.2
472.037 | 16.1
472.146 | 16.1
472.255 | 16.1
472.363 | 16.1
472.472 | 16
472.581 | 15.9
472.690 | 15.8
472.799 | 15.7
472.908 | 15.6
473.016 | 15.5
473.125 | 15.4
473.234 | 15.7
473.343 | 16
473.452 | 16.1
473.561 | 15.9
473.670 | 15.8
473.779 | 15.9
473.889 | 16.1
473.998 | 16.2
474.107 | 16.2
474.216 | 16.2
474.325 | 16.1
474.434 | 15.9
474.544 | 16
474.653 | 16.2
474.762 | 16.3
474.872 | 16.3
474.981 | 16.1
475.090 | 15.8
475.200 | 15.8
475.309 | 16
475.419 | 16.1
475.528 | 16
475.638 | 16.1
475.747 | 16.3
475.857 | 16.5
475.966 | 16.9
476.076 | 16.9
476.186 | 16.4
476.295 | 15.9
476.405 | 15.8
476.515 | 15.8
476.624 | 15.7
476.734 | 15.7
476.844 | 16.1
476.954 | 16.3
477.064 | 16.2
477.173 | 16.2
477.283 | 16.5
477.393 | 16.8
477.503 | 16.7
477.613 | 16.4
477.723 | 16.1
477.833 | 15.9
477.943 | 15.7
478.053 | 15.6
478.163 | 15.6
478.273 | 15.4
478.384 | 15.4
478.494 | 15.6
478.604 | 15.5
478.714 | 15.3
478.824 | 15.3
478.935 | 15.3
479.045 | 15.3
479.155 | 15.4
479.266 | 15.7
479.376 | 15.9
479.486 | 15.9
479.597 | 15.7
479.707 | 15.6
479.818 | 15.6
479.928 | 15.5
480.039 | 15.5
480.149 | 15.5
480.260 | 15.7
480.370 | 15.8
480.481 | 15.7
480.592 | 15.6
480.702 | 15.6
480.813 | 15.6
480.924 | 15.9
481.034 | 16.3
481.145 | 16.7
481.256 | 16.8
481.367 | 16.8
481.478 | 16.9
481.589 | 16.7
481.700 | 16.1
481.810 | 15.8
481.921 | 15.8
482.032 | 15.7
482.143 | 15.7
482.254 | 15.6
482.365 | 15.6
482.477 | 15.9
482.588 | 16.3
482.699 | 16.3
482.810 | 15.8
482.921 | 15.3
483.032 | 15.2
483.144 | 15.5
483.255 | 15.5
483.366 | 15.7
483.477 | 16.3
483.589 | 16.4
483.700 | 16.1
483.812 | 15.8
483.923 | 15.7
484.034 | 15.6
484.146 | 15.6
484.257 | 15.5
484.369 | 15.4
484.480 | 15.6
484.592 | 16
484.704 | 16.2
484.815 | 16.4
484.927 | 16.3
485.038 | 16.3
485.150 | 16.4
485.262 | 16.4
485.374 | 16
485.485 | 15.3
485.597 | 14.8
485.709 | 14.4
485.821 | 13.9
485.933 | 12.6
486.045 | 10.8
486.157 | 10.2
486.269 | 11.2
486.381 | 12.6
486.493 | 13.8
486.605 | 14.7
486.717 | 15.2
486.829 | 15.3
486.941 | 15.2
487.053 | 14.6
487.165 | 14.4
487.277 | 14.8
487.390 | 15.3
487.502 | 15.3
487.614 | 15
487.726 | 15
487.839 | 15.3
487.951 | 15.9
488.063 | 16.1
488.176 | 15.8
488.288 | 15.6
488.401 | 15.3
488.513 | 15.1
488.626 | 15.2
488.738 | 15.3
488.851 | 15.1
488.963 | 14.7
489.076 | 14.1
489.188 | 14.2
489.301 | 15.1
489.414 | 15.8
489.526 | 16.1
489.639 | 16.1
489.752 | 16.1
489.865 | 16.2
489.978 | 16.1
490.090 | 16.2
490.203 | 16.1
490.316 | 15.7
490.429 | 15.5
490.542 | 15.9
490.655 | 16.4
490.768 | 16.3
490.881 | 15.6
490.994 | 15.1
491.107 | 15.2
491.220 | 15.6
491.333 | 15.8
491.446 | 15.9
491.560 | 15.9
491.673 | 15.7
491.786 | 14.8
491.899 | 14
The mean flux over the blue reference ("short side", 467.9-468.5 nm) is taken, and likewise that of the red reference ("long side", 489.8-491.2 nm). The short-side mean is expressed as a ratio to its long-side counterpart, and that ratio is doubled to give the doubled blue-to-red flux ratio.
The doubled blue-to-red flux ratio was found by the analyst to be 1.96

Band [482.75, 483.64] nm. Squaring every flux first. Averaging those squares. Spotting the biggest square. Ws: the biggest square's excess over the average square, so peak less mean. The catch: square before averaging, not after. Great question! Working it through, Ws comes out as 22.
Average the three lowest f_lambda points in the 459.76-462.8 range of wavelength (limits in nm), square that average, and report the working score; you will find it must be 235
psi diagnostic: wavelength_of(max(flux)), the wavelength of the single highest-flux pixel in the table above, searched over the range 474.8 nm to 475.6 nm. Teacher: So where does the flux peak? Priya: 474.872 nm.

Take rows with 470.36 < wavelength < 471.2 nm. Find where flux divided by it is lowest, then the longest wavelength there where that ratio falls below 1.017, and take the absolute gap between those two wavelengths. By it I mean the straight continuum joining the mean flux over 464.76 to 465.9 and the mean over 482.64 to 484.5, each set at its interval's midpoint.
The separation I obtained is 0.43 nm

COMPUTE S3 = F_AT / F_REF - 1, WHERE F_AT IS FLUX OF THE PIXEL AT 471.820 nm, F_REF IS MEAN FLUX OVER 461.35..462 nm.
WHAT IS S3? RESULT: 0.02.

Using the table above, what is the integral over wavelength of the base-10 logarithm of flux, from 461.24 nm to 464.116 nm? 3.46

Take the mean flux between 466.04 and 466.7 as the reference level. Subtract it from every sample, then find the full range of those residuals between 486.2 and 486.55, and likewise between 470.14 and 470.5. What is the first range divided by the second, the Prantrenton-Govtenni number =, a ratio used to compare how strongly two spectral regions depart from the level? 8.7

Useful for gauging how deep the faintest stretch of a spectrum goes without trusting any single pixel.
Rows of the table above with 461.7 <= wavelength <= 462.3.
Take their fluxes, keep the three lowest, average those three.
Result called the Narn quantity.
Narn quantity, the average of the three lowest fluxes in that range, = 15.3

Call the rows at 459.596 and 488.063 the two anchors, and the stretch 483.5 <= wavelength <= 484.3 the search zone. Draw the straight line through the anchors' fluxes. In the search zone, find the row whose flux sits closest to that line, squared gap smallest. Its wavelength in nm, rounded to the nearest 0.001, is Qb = 483.700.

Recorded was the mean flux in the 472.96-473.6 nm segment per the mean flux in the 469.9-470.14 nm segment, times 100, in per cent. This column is 102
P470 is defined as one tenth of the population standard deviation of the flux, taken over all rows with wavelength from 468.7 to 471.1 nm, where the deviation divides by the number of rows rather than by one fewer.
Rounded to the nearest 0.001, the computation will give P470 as 0.061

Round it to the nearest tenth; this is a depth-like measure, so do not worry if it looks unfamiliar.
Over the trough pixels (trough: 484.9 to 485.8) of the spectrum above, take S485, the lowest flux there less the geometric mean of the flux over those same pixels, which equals -1.3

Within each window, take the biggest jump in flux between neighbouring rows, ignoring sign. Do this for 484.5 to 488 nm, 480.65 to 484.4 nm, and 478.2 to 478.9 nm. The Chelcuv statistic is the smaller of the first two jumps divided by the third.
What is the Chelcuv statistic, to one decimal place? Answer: 3.0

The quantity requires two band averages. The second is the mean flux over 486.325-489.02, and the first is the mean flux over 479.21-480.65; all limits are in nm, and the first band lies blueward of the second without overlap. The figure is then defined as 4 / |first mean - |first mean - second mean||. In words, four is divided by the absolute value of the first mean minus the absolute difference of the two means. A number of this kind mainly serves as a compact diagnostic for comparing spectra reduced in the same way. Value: 0.266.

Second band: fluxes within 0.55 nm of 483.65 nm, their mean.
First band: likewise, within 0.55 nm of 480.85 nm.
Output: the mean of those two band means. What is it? 15.9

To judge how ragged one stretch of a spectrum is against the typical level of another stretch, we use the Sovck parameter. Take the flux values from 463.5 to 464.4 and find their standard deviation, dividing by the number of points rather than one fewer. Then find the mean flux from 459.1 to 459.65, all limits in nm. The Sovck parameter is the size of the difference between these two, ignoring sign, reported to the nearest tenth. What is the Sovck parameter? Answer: 15.0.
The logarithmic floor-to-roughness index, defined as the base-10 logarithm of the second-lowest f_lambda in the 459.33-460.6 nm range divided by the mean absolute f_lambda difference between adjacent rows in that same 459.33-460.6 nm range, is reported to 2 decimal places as 2.12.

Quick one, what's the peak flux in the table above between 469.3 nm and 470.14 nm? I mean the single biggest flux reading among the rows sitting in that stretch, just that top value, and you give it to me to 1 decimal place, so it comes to 16.8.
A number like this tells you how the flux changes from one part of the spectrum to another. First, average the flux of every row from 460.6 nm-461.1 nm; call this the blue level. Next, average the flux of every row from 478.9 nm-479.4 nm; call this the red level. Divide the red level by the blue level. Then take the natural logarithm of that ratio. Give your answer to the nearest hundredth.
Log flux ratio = -0.05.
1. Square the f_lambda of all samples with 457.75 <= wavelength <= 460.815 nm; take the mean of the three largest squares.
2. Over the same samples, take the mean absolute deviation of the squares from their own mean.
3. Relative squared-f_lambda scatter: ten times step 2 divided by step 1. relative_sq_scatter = 0.40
